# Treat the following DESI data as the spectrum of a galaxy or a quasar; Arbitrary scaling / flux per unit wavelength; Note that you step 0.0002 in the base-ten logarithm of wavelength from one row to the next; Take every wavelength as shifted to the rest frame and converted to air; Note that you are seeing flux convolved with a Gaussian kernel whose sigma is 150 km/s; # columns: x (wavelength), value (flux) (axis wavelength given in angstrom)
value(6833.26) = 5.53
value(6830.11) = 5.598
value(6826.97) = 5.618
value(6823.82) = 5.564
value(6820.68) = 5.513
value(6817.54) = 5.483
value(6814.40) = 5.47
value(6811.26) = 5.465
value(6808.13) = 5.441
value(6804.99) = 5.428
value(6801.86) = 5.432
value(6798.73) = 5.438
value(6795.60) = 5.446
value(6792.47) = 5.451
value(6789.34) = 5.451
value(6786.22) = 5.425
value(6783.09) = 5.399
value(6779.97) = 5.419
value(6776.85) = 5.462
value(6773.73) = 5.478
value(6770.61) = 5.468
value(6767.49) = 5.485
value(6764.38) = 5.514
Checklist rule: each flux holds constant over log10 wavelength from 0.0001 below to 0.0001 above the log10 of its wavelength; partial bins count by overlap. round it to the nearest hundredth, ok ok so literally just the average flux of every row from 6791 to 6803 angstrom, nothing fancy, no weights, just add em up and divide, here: 5.44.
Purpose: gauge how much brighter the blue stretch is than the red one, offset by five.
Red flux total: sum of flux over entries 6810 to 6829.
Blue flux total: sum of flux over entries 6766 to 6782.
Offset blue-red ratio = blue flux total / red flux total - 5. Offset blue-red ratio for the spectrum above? -4.2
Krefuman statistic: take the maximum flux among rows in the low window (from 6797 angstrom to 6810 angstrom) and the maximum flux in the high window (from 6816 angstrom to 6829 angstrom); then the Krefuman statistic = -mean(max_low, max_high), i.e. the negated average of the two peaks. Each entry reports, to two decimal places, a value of -5.53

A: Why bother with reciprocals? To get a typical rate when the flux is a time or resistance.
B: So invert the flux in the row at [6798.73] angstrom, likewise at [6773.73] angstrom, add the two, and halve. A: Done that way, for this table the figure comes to 0.1832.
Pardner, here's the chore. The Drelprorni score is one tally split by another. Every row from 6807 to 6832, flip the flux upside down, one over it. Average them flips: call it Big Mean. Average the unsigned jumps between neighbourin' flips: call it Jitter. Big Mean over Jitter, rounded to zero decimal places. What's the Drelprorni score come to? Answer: 197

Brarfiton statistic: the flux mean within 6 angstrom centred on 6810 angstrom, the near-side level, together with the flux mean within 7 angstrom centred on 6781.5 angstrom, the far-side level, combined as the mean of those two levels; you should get 5.43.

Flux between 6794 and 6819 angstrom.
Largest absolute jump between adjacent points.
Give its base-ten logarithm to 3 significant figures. -1.62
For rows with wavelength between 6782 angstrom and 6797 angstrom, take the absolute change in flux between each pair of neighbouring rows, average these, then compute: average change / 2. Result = 0.007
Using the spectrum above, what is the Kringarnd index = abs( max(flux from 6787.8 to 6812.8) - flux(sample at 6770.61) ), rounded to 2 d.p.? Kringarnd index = 0.00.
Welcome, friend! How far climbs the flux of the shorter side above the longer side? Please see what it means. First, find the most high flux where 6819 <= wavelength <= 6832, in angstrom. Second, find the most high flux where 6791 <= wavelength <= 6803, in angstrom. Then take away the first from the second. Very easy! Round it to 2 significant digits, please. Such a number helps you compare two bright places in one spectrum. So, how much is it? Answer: -0.17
